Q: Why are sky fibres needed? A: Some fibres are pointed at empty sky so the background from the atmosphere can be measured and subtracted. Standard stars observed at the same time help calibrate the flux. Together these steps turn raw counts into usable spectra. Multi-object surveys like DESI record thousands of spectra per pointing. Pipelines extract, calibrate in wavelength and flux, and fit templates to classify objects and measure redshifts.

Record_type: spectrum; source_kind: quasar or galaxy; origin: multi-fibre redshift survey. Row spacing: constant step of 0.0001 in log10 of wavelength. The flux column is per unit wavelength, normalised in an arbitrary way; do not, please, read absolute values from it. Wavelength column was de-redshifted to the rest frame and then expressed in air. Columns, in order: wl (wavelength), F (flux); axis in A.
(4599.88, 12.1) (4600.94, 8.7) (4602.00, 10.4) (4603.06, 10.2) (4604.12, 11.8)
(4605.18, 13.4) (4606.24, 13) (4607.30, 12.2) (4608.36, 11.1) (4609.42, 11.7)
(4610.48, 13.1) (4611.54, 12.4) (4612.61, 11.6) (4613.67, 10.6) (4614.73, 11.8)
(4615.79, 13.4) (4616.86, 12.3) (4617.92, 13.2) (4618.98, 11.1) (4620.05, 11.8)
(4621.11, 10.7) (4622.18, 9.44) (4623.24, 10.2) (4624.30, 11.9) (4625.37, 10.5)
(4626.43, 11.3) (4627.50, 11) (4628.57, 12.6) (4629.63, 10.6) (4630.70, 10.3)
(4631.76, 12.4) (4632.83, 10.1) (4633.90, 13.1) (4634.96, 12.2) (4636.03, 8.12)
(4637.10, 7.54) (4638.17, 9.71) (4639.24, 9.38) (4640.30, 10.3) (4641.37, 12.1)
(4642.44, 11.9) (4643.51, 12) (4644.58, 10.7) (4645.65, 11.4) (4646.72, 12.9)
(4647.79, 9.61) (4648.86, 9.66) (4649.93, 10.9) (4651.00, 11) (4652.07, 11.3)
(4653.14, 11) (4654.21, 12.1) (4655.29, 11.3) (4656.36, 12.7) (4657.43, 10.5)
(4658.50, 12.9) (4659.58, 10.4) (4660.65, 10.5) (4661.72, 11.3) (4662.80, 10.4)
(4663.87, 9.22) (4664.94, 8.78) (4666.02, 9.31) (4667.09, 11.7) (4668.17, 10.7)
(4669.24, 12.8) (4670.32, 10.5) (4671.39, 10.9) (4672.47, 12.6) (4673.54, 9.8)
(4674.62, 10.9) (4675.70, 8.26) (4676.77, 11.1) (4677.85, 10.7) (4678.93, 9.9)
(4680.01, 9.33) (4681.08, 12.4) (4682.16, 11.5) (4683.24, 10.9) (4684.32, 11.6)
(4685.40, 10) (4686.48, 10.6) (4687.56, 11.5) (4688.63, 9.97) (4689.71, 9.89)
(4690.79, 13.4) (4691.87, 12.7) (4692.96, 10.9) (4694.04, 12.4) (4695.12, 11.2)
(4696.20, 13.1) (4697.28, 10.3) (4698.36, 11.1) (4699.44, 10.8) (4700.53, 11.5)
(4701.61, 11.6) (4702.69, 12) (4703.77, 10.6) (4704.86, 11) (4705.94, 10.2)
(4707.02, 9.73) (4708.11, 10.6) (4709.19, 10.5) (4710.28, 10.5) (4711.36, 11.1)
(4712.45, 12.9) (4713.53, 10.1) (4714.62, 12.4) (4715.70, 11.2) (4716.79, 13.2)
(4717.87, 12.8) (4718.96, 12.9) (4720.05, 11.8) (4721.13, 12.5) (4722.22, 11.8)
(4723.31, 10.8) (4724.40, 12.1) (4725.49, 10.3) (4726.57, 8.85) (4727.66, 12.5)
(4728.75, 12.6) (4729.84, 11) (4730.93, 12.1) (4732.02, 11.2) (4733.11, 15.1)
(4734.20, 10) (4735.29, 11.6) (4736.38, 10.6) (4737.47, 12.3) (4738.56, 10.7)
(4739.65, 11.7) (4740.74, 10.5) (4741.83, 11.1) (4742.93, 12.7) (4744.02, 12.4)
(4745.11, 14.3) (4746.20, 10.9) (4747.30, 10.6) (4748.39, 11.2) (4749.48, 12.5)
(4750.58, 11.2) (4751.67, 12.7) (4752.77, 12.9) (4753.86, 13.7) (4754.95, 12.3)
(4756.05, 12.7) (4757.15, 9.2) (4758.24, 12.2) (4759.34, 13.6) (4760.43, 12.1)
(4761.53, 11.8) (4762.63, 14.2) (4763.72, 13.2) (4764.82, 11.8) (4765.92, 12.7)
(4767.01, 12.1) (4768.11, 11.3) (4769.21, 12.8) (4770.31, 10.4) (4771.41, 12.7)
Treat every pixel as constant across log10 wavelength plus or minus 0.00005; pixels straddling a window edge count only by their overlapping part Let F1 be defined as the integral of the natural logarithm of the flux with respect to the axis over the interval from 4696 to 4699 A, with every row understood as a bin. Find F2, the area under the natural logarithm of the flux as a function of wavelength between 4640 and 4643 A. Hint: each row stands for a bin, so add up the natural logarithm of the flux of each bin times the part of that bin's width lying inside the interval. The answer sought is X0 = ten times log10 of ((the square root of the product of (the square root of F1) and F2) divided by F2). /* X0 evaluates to -2.17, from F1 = 7.3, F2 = 7.3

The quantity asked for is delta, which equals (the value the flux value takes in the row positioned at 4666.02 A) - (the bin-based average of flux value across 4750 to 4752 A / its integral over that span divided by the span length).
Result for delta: -2.6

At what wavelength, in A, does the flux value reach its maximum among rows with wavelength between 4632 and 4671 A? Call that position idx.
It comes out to 4633.90 A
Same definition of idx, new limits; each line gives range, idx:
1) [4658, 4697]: 4690.79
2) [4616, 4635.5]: 4617.92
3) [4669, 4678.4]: 4669.24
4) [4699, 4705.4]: 4702.69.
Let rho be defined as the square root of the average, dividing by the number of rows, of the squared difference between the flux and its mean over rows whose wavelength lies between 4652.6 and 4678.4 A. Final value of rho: 1.21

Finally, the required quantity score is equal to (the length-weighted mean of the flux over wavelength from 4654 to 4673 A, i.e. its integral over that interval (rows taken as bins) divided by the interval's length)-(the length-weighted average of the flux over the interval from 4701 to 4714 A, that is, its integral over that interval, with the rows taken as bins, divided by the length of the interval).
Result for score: 0.10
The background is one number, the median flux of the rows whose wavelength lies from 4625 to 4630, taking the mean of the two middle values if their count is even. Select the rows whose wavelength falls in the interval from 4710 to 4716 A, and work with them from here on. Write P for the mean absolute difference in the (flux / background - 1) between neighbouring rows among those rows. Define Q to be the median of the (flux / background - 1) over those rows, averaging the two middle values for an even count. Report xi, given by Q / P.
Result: 0.09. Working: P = 0.16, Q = 0.014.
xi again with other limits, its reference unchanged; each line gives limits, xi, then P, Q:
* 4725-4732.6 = 0.14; 0.13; 0.018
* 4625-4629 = 0.17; 0.08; 0.014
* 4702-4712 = -0.69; 0.05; -0.036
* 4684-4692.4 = 0.04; 0.12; 0.005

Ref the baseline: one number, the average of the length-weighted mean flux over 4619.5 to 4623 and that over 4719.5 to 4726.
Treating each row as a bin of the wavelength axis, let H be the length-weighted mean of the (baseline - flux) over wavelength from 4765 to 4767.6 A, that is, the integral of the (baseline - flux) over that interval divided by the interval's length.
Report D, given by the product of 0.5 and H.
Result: -0.61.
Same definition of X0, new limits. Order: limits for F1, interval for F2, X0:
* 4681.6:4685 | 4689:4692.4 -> -2.33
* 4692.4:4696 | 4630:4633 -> -1.92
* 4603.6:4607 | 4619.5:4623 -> -2.24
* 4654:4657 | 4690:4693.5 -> -2.52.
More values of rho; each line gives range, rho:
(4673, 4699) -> 1.21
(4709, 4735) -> 1.31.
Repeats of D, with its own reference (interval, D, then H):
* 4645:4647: -0.45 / -0.9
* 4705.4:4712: 0.30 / 0.6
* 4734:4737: 0.11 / 0.2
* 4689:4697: -0.39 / -0.8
